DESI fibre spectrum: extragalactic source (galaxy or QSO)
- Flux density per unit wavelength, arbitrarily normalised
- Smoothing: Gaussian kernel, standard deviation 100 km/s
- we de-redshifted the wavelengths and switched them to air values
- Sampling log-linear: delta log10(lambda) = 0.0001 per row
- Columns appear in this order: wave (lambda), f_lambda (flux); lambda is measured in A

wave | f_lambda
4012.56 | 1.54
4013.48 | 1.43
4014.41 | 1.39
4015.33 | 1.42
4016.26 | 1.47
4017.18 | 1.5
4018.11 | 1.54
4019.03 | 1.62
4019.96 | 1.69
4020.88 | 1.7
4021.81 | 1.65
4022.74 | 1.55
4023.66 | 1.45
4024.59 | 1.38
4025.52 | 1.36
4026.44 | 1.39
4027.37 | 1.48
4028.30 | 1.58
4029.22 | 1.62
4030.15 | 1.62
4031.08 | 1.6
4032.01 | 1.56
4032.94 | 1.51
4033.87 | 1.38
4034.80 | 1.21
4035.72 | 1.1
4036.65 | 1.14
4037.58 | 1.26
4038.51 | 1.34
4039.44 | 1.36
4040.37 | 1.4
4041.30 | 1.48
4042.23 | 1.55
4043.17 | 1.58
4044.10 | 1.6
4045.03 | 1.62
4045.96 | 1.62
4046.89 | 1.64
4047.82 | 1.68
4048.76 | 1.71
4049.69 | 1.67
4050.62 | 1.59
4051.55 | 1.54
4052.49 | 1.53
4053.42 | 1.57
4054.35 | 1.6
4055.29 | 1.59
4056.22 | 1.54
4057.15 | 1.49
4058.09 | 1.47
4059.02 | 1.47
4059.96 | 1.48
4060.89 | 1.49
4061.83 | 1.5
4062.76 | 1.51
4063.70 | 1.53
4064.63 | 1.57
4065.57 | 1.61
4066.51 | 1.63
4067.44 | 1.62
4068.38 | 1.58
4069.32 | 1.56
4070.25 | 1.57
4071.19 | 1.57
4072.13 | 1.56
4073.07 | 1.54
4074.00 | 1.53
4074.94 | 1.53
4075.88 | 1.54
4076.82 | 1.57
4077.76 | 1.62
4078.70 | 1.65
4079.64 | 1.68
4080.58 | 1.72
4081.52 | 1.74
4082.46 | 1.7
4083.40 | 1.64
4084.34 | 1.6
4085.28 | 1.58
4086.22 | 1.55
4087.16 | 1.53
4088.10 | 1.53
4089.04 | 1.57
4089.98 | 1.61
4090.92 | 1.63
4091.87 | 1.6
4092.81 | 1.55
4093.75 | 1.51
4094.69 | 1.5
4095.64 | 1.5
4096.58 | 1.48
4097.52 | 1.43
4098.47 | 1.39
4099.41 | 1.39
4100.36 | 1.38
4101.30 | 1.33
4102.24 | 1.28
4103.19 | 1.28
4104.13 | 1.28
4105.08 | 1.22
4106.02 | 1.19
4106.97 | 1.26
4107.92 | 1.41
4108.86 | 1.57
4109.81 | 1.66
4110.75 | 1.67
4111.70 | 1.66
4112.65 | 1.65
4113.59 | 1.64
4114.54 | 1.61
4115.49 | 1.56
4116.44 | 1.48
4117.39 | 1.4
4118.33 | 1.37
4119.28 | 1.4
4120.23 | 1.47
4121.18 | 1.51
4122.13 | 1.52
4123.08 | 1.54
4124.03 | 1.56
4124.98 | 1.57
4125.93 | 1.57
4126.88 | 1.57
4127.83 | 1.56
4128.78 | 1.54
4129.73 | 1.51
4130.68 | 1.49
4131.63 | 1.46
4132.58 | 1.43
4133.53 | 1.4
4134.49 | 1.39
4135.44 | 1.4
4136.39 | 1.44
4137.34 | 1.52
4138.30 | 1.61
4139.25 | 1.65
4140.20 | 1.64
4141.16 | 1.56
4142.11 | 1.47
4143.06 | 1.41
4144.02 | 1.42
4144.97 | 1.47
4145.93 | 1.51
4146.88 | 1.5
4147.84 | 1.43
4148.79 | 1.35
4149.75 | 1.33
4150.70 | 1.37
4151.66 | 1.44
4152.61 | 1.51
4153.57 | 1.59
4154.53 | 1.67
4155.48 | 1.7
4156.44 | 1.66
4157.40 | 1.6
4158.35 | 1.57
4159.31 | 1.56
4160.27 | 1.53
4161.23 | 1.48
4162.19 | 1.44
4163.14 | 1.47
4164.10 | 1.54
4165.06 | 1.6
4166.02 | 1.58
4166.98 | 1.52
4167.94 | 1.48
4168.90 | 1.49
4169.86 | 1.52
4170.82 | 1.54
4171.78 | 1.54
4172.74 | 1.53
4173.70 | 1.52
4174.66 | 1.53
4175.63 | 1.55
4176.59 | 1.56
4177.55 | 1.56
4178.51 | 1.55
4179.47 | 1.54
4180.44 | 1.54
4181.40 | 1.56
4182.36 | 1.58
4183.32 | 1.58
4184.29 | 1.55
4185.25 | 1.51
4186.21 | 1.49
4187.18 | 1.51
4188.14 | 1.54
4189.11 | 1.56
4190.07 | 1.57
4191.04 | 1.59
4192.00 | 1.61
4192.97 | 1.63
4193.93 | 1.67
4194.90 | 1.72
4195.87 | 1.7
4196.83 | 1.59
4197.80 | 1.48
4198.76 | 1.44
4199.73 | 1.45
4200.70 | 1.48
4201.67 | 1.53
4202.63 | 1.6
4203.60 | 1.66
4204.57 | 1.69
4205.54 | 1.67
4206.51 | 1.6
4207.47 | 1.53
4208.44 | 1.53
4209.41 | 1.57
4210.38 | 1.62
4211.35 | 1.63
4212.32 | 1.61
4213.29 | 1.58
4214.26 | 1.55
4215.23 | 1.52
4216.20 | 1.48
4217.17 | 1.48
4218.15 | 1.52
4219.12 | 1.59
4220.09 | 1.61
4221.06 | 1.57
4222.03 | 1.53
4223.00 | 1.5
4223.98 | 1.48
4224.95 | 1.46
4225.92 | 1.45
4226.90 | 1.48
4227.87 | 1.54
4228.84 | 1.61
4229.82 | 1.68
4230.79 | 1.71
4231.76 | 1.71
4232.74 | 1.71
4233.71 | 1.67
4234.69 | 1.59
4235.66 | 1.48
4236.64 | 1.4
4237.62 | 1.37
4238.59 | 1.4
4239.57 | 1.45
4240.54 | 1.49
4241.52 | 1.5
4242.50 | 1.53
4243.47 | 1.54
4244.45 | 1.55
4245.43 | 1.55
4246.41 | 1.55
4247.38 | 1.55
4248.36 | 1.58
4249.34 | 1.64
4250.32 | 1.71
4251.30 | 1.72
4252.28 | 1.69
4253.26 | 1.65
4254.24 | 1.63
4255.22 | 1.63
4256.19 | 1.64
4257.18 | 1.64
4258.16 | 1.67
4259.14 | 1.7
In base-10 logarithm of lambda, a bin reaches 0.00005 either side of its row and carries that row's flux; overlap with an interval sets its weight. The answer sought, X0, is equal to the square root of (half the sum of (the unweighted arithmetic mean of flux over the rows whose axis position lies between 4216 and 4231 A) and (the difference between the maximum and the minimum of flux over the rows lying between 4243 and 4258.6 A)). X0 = 0.93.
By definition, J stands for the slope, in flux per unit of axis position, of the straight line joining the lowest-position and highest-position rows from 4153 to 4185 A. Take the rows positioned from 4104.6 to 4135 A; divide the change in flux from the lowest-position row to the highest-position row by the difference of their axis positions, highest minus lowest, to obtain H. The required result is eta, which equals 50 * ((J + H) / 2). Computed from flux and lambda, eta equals 0.1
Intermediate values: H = 0.0058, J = -0.001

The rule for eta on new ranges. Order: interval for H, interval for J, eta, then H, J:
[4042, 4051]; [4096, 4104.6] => -0.5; 0.0048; -0.026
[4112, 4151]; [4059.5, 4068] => 0.3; -0.0074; 0.019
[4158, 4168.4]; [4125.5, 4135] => -0.8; -0.0094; -0.021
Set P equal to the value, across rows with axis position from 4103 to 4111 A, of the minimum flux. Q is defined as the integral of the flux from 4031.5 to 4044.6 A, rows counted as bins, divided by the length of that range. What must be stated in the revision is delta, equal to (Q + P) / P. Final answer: 2.17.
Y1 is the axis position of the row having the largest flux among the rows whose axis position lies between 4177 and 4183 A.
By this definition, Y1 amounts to 4182.36 A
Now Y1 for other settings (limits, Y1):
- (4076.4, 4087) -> 4081.52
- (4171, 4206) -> 4194.90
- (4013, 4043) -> 4020.88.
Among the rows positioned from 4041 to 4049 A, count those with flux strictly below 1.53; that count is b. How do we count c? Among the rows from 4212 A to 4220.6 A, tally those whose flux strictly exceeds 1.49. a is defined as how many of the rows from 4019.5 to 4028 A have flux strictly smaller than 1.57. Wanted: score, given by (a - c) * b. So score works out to -1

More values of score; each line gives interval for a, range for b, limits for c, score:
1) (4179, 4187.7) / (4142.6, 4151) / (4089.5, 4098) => 0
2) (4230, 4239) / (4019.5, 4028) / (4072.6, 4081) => -25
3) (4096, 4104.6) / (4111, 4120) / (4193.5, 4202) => 16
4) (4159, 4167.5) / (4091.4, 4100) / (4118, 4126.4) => 7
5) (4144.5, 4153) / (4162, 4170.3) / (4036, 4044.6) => 36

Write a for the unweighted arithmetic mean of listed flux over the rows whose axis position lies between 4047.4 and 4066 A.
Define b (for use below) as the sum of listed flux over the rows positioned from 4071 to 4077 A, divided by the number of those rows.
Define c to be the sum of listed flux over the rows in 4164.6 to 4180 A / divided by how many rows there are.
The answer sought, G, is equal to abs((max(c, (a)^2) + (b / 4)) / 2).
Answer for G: 1.41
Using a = 1.56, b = 1.55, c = 1.54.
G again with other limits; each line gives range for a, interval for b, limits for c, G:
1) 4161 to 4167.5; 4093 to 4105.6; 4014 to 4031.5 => 1.33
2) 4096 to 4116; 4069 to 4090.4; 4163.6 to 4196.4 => 1.24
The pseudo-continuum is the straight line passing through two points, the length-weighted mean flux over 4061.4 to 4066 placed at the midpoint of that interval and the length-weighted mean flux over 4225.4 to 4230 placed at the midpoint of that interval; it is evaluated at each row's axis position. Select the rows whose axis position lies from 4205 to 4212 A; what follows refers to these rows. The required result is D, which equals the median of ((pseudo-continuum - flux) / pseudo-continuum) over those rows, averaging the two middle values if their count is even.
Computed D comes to -0.038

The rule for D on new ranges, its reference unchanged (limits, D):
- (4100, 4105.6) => 0.171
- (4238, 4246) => 0.017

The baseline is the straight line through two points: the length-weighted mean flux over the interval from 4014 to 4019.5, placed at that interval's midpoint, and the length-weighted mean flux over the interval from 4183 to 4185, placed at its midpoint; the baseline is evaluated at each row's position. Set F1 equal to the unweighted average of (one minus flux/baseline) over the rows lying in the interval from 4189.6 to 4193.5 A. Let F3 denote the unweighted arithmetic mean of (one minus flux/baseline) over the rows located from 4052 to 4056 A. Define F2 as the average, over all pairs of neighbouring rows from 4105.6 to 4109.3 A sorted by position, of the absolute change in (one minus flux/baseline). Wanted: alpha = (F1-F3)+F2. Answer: 0.10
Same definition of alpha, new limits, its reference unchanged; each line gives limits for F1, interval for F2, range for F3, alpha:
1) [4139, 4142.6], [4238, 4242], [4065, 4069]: 0.06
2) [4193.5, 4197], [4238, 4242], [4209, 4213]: -0.02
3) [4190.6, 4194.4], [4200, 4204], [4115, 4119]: -0.05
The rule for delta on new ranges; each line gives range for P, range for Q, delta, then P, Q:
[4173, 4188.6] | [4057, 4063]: 2.00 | 1.49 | 1.49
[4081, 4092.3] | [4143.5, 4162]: 1.99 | 1.53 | 1.51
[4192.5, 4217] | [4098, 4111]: 1.95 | 1.44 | 1.38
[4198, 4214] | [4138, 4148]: 2.05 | 1.44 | 1.52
